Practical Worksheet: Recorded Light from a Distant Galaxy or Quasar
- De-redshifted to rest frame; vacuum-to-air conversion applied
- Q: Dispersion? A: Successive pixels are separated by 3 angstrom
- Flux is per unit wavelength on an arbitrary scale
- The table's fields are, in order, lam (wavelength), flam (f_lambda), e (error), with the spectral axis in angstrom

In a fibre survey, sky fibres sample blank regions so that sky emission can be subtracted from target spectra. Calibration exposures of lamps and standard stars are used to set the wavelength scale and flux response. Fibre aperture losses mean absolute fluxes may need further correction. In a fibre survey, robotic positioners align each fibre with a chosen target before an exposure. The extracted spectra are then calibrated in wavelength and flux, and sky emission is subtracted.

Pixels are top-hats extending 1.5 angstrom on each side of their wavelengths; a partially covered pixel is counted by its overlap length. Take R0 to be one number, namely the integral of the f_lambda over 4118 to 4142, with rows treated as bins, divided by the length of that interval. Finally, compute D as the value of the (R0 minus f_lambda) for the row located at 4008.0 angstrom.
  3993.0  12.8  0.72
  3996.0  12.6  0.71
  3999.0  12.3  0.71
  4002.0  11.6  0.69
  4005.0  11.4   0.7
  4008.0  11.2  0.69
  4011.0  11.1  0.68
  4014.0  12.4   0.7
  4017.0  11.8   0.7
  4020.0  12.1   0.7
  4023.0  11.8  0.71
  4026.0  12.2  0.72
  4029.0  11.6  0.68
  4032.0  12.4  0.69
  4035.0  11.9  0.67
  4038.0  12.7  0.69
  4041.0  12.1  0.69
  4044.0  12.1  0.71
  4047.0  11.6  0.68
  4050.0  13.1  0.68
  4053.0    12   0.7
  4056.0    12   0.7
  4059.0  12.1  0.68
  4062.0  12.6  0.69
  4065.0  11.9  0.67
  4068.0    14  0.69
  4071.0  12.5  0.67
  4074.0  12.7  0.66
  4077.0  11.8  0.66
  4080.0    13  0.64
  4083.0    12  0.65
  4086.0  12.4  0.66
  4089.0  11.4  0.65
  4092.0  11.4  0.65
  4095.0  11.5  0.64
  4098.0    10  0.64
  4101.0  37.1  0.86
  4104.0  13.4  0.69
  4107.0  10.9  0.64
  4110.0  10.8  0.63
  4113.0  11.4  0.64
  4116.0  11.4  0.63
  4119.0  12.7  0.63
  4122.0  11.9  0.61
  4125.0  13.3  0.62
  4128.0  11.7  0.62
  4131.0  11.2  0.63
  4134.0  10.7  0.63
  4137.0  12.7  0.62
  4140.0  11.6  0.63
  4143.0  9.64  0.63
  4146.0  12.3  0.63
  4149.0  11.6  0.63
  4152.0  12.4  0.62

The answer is 0.7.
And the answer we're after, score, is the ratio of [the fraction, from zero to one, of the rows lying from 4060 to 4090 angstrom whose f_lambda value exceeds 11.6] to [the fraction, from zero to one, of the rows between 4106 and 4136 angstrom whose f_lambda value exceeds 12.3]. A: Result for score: 4.5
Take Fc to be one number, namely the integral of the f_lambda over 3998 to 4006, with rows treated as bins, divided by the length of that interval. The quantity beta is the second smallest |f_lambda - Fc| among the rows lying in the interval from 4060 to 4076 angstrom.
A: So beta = 0.74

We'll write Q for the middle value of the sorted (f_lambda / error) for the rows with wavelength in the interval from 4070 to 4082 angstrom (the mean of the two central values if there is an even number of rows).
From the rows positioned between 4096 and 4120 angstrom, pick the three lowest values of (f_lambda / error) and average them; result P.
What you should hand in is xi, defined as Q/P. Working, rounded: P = 16.6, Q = 18.9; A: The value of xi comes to 1.14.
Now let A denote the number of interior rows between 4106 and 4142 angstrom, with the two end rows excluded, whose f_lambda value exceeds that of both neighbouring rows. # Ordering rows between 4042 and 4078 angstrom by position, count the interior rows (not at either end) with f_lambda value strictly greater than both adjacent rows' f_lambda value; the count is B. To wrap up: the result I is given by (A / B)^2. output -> 0.6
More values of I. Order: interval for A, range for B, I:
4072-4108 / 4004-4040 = 1.0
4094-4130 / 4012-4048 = 0.6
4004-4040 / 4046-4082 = 1.0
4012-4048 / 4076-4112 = 1.0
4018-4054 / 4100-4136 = 4.0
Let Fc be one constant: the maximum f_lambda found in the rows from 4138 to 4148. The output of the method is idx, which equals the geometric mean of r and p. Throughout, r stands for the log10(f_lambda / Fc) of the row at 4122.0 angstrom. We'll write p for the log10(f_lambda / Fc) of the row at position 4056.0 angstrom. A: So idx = 0.012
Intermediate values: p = -0.011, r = -0.014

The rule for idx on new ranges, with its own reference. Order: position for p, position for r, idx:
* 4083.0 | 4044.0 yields 0.009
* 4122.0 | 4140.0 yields 0.019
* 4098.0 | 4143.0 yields 0.098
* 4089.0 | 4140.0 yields 0.029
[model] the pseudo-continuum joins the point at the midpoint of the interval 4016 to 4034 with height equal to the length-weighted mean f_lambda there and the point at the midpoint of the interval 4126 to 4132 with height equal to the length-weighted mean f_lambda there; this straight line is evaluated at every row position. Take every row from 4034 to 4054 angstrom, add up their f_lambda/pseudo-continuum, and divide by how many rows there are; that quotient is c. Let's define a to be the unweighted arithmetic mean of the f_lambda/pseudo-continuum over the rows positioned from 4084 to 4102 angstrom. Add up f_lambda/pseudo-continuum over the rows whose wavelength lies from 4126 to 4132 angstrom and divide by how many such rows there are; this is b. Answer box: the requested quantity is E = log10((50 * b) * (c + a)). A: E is 2.06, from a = 1.33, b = 0.99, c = 1.02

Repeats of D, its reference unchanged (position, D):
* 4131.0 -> 0.7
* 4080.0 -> -1.1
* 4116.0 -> 0.5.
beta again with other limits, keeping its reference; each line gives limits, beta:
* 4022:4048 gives 0.14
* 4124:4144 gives 0.16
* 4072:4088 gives 0.24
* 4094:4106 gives 1.64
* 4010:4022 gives 0.34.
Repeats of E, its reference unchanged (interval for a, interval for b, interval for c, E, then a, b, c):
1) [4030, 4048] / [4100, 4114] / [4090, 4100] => 2.14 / 1.02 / 1.43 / 0.93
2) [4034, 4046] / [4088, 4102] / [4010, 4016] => 2.14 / 1.02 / 1.39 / 0.98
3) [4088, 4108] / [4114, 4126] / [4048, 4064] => 2.09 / 1.29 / 1.06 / 1.04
